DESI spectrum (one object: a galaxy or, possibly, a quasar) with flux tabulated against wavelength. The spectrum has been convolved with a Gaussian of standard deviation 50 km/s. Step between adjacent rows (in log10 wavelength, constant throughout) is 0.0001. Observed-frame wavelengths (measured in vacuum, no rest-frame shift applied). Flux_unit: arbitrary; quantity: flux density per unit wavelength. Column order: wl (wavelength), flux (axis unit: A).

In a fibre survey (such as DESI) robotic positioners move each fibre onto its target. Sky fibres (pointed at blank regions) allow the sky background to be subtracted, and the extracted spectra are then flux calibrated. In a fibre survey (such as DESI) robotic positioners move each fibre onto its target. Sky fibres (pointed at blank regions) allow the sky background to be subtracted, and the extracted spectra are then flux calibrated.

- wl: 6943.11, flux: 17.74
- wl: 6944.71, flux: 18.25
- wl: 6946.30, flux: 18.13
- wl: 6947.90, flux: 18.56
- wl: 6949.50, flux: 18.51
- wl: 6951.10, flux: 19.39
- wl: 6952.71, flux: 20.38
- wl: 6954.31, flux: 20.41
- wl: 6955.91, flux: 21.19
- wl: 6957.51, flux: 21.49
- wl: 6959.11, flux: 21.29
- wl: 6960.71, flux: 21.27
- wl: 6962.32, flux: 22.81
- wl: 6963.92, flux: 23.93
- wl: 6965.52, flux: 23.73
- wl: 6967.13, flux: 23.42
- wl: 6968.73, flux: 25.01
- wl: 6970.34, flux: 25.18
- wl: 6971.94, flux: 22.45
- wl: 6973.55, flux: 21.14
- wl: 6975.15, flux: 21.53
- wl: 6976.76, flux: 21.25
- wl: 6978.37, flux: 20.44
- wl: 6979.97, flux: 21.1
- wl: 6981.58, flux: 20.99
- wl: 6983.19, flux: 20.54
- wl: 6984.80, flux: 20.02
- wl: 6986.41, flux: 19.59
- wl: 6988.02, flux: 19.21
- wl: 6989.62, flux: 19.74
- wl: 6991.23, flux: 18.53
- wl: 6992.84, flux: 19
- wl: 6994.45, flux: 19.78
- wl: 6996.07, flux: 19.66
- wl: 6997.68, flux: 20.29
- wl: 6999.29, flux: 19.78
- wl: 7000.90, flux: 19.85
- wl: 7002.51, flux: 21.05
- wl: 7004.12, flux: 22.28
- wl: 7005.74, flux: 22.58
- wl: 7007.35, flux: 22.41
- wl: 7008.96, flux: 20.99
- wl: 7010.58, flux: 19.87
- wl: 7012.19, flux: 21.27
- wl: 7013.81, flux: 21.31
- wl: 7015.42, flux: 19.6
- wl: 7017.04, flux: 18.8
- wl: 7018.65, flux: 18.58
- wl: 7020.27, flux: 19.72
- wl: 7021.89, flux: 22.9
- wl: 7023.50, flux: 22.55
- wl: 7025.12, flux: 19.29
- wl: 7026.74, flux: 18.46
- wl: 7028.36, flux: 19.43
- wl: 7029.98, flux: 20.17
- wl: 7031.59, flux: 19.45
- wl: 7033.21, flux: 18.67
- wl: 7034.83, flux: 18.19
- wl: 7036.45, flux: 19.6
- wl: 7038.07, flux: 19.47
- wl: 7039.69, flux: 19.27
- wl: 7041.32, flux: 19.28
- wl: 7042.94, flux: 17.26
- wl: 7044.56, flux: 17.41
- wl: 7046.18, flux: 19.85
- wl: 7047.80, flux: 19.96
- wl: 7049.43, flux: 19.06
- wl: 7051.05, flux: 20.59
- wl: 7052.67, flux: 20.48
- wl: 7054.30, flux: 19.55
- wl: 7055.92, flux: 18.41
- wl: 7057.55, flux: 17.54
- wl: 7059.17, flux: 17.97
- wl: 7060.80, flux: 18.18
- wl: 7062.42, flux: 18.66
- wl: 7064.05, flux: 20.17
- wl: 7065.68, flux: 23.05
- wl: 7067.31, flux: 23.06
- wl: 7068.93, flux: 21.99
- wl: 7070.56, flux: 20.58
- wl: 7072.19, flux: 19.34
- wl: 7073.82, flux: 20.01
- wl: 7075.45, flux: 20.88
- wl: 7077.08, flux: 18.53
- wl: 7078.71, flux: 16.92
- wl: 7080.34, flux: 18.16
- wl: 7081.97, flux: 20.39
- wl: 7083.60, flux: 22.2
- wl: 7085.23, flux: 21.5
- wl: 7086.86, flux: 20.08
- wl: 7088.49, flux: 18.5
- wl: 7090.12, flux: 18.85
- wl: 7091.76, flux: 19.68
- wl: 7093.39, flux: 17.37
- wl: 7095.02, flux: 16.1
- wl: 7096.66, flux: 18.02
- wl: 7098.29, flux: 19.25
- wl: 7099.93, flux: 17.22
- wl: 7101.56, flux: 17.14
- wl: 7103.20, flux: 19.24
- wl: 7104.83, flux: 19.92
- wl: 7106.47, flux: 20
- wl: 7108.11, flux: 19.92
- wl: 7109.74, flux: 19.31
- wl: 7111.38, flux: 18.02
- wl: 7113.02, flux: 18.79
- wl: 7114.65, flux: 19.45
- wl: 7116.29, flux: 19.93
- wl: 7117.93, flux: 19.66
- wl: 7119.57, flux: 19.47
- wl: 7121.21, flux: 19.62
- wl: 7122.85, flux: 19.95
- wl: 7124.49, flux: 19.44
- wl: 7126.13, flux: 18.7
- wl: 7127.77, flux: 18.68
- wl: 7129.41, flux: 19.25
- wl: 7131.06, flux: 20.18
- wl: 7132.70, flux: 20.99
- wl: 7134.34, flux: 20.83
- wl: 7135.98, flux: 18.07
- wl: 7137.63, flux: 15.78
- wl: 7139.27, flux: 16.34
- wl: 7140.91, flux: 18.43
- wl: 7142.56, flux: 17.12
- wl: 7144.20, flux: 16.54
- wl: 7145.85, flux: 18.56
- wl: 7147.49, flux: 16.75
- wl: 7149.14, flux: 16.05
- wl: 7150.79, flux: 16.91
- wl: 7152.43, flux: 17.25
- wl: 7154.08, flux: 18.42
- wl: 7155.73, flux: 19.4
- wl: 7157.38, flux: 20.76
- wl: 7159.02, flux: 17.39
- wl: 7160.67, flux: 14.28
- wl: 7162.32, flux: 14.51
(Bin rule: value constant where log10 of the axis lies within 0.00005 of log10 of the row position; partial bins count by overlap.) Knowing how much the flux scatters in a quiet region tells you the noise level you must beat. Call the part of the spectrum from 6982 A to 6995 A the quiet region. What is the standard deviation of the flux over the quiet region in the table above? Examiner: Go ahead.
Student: 0.6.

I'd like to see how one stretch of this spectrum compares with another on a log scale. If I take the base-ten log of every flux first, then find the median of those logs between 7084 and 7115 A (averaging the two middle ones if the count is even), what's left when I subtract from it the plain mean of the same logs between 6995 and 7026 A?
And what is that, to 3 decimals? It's -0.030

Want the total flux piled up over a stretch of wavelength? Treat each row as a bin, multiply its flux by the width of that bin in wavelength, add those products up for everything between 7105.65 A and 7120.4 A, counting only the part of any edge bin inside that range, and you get 286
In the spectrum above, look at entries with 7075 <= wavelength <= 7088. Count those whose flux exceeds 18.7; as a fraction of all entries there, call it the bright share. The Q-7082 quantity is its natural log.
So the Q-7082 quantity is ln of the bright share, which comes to -0.5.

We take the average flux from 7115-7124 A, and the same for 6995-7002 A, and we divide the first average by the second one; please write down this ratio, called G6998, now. 0.99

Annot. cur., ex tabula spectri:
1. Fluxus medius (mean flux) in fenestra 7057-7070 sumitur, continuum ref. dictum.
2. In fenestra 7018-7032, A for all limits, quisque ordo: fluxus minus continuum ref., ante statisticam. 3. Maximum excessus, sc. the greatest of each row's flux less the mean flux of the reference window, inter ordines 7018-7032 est 2.8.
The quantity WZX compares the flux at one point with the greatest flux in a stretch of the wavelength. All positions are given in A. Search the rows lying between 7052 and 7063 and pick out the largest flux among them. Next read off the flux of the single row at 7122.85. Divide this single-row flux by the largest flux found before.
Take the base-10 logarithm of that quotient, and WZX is -0.011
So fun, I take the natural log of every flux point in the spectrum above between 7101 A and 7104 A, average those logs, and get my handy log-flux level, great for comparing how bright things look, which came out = 2.90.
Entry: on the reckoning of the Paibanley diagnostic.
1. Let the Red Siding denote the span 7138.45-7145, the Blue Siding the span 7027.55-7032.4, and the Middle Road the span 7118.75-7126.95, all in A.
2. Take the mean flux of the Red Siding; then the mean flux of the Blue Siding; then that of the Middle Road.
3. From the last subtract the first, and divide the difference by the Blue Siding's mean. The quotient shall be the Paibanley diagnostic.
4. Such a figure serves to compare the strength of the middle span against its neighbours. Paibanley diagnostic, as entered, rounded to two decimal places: 0.12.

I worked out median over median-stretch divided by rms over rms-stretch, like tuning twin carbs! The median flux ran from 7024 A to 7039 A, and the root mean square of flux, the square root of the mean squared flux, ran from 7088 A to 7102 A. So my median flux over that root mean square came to 1.08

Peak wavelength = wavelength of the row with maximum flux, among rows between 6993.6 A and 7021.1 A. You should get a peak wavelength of 7005.74 A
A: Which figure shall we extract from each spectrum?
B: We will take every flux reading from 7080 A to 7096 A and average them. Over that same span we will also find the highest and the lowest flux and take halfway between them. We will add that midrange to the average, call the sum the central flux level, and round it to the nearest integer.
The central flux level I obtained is 38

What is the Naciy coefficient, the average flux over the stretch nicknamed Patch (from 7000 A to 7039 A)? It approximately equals 20.3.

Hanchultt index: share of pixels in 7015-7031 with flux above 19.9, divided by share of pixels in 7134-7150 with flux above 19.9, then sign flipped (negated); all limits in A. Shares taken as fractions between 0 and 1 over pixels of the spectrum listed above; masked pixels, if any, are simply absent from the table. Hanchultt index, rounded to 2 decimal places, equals -3.00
